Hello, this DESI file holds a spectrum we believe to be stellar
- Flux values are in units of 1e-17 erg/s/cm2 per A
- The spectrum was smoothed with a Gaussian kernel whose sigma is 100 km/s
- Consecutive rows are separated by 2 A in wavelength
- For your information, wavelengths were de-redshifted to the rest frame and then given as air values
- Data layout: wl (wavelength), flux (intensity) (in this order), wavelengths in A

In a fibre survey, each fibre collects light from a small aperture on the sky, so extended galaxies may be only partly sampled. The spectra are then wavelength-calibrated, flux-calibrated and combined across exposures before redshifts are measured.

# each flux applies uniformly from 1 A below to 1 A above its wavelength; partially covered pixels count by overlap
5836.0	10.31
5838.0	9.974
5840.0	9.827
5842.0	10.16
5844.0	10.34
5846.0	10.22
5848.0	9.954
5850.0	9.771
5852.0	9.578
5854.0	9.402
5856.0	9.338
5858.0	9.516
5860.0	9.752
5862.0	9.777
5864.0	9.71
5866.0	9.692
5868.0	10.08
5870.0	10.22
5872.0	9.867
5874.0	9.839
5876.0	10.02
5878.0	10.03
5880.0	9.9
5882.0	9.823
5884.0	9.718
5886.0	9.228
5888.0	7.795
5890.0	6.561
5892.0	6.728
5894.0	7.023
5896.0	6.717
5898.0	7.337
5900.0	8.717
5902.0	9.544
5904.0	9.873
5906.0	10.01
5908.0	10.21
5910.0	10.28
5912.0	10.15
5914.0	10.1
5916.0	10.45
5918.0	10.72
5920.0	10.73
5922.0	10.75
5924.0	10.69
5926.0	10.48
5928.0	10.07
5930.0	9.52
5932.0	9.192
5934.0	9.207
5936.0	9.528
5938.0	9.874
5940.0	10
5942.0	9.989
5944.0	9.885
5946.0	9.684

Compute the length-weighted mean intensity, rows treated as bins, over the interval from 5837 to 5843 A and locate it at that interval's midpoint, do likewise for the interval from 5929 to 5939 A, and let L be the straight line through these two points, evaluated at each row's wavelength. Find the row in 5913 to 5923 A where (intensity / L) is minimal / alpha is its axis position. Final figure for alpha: 5914.0 A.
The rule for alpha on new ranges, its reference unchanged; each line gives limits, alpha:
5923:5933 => 5932.0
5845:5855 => 5854.0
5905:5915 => 5906.0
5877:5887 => 5886.0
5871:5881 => 5874.0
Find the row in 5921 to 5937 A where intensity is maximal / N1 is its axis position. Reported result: 5922.0 A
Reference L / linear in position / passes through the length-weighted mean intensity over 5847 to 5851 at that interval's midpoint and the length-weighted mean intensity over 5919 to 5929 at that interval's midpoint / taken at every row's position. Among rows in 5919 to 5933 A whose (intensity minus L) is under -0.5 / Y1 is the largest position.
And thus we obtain 5932.0 A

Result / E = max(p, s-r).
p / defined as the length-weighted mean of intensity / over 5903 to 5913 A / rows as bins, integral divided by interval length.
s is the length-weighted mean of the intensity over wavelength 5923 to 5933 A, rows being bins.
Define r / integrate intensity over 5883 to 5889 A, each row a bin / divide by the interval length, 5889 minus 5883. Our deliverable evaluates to 10.1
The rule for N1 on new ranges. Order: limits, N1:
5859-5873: 5870.0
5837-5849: 5844.0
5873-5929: 5922.0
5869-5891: 5870.0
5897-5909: 5908.0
